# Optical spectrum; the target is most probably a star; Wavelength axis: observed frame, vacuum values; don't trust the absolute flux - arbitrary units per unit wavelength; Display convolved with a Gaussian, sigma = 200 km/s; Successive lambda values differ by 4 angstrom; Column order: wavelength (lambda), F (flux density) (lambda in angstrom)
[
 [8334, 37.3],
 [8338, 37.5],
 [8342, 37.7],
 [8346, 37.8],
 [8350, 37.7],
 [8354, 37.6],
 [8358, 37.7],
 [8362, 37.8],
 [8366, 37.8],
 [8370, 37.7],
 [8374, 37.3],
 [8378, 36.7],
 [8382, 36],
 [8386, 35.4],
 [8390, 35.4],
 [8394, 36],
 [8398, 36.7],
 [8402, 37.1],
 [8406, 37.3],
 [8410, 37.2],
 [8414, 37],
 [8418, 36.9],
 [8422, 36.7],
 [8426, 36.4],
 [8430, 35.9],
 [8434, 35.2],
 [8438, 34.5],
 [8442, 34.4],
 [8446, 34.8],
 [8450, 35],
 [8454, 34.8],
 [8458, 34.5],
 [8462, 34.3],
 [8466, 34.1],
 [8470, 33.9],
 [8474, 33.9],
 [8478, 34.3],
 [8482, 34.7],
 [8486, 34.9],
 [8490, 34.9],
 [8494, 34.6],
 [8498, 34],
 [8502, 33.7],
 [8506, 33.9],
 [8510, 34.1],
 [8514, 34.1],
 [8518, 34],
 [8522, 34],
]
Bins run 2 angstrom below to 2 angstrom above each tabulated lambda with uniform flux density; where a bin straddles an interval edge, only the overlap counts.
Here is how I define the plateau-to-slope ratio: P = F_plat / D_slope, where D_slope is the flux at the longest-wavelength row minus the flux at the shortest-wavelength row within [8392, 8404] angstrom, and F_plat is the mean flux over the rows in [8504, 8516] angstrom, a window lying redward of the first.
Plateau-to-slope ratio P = 31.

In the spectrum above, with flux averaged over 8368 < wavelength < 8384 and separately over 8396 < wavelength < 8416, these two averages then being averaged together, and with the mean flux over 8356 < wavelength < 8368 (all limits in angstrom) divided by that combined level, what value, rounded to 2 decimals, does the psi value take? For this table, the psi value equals 1.02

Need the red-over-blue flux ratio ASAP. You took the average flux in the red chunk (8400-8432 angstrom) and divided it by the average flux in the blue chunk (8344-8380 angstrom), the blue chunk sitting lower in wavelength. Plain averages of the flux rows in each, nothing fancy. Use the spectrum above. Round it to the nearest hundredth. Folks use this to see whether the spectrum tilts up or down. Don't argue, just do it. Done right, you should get 0.98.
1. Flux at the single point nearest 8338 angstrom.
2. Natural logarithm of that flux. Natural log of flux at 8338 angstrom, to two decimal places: 3.62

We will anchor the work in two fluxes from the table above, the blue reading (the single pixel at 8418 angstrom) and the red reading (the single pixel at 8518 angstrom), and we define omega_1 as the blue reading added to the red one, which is 70.90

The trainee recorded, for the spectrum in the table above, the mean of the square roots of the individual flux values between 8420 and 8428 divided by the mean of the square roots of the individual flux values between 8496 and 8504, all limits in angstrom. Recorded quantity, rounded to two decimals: 1.04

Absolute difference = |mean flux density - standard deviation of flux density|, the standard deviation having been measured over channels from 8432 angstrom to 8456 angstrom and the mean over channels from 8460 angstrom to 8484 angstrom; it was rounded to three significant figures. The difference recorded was 33.9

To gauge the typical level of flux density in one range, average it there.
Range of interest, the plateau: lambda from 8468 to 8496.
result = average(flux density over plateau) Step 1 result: 34.5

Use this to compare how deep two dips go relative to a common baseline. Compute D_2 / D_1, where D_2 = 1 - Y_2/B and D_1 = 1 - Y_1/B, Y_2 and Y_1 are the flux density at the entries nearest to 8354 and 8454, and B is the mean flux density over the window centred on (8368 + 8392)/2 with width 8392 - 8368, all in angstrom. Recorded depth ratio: -0.7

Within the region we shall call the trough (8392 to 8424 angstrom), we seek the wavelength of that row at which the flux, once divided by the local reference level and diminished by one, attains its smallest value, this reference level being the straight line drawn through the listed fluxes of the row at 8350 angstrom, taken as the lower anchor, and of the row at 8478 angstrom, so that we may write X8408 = 8394 angstrom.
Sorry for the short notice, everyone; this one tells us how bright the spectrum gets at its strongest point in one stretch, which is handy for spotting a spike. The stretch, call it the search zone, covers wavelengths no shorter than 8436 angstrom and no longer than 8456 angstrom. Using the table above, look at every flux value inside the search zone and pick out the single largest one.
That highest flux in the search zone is 35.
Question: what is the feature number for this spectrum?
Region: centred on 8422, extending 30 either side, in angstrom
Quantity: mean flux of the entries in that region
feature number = 36.1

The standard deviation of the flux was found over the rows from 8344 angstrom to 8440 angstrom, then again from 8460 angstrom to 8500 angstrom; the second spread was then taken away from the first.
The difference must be 0.560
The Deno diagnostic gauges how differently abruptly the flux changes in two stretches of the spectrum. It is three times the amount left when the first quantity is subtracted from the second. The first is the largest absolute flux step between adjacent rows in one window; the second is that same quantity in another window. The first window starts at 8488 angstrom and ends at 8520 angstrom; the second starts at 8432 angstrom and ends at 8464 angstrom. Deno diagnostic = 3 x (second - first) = 0.30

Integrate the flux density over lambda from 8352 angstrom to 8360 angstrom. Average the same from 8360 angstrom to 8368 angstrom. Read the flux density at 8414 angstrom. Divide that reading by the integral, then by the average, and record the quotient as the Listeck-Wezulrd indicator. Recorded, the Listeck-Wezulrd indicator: 0.0032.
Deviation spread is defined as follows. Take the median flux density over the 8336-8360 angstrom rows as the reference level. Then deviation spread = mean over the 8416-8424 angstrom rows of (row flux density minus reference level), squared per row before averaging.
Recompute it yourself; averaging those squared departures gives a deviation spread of 0.8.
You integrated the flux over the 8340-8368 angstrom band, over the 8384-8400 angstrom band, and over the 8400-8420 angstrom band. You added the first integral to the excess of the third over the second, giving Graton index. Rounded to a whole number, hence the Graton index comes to 1224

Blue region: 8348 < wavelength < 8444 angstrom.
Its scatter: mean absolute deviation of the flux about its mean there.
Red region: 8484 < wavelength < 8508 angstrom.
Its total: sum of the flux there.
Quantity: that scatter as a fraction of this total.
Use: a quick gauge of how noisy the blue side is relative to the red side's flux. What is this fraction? 0.0041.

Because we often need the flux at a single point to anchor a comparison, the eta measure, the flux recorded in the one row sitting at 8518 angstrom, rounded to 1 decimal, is 34.0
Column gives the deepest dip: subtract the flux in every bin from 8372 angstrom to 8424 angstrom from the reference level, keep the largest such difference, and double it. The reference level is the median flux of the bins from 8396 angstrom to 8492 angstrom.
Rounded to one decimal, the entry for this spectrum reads -1.0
